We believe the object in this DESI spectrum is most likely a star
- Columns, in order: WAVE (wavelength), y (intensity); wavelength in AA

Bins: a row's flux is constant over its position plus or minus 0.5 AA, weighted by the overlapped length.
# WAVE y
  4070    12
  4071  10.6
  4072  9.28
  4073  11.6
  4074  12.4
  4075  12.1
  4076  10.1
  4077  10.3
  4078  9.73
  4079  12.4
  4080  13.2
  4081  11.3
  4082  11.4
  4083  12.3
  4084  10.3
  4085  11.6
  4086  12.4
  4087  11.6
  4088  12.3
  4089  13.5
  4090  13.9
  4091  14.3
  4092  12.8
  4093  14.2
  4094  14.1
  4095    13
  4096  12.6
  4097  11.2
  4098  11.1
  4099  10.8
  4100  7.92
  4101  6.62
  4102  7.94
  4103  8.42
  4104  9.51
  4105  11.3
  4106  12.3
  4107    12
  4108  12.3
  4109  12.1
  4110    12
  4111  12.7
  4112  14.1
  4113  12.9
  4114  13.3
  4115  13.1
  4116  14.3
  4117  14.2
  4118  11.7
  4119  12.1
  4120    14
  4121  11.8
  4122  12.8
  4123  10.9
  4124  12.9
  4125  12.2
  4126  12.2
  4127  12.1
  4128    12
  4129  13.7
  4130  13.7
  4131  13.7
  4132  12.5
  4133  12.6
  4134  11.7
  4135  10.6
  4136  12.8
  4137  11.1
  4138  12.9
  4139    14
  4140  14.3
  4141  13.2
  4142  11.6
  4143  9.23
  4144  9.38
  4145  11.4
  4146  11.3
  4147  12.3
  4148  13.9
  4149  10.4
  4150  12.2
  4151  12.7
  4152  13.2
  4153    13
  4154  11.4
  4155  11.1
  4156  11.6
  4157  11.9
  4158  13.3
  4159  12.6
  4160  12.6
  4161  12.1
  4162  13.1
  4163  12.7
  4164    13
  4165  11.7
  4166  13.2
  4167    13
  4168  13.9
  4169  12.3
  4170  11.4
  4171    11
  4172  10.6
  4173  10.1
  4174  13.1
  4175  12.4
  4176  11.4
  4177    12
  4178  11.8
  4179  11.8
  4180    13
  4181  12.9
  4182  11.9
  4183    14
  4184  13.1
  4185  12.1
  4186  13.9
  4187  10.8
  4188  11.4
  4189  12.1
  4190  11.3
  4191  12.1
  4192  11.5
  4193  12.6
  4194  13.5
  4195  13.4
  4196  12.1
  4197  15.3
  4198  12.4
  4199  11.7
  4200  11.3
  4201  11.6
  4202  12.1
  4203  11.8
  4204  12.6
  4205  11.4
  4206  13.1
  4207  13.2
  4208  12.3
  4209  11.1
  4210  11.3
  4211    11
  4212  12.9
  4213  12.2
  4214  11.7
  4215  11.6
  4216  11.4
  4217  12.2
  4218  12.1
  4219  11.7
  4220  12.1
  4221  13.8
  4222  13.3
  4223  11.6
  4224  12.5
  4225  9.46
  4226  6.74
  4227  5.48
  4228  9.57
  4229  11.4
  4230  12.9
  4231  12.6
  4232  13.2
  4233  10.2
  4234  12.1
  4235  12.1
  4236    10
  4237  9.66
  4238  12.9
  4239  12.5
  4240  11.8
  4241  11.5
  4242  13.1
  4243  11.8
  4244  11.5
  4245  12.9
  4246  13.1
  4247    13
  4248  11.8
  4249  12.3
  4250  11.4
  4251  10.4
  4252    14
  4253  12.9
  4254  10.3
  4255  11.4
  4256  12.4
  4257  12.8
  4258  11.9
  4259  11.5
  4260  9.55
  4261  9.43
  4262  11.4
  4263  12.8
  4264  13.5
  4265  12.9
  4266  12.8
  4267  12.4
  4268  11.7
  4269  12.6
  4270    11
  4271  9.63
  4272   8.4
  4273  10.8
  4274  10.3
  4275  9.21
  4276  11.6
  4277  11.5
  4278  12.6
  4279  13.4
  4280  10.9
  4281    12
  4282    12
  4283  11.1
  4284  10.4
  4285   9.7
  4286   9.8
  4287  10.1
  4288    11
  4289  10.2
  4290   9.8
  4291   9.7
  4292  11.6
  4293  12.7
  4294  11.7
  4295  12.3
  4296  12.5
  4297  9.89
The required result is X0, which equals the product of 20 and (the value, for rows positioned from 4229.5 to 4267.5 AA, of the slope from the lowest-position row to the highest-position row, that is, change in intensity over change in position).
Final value -0.3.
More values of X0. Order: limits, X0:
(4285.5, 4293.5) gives 8.3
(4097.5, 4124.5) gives 1.4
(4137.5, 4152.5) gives 0.4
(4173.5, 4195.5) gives 0.3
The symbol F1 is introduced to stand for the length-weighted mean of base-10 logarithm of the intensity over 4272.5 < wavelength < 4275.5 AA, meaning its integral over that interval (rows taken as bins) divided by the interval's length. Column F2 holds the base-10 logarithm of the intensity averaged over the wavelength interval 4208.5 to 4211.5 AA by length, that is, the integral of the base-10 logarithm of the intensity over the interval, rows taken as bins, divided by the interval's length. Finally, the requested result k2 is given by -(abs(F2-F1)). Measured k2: -0.04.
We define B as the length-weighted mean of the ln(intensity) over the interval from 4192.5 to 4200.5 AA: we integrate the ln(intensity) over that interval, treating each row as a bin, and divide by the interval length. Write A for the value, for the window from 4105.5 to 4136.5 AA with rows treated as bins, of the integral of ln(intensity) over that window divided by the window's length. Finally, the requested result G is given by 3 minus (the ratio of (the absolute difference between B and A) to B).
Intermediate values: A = 2.53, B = 2.54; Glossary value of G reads 3.00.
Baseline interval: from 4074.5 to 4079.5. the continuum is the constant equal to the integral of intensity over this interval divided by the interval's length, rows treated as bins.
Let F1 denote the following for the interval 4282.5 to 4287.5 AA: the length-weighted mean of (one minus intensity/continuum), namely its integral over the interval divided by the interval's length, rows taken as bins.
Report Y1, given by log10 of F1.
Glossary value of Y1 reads -1.19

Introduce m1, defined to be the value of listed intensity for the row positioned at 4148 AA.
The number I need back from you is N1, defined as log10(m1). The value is 1.14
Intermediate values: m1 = 13.9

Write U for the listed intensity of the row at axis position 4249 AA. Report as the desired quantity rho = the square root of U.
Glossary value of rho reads 3.51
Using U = 12.3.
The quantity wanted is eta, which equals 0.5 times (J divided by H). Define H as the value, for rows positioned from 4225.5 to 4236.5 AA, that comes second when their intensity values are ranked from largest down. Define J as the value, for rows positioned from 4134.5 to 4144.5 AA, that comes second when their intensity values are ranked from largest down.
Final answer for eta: 0.543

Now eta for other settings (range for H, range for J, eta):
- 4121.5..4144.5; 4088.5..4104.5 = 0.507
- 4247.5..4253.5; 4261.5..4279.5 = 0.519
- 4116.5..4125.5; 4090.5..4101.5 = 0.507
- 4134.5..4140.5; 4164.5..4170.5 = 0.471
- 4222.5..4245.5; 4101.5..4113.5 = 0.492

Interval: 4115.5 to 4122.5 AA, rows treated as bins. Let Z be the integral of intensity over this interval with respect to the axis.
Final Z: 91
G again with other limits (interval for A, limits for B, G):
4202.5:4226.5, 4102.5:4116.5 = 2.99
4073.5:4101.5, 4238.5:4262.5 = 2.99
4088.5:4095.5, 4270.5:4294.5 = 2.90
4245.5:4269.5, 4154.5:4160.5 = 2.99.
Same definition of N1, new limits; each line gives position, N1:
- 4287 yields 1.00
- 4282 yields 1.08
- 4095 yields 1.11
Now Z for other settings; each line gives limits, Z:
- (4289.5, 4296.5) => 80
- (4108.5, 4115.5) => 90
